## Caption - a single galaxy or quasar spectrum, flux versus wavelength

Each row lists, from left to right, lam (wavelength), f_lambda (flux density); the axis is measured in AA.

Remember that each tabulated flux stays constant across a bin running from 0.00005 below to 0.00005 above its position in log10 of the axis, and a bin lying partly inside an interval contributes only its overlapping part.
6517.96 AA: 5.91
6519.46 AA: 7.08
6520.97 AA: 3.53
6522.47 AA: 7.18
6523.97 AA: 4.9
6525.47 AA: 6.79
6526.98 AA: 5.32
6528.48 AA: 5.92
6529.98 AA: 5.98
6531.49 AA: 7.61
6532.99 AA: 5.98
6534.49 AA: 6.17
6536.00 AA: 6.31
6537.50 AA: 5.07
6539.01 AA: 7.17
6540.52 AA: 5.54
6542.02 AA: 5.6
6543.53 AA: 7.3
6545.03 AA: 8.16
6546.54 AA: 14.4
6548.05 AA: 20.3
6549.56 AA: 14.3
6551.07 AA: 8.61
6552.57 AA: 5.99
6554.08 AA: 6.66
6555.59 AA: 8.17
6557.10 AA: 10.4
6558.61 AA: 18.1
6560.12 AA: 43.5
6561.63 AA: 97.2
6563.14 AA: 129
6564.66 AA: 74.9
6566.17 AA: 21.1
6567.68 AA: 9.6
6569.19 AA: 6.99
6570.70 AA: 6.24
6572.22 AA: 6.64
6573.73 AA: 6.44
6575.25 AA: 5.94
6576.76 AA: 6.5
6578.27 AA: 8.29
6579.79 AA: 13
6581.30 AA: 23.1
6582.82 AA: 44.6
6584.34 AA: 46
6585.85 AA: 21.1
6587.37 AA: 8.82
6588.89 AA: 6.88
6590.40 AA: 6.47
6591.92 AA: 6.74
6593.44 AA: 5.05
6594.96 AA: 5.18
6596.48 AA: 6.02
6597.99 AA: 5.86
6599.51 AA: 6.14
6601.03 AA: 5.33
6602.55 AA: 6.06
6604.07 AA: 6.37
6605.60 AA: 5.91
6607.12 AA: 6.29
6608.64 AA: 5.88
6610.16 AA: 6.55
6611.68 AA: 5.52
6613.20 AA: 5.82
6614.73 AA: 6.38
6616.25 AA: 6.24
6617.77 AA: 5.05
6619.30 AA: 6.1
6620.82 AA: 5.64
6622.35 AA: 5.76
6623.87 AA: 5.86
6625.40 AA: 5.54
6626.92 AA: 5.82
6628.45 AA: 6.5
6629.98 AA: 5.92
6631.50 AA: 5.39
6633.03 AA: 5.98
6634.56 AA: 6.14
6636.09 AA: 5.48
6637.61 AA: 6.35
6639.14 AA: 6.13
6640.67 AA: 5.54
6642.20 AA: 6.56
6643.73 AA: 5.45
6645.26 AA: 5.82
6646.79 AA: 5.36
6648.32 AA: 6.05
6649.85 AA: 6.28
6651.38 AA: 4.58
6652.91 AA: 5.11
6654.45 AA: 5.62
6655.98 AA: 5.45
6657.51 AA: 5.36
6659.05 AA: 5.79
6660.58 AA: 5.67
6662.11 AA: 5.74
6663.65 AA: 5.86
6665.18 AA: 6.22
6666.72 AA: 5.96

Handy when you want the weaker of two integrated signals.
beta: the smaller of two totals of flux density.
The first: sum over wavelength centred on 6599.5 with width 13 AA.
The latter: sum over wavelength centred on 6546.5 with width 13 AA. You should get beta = 51.9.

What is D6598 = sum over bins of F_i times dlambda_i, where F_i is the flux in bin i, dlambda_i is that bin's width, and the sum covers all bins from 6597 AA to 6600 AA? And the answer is 18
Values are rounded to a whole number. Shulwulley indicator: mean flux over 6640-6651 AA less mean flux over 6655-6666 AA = 0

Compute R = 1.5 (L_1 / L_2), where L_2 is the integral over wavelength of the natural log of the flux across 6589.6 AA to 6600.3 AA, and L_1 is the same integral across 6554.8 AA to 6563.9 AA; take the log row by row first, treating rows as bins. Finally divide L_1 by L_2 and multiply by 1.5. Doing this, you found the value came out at 2.5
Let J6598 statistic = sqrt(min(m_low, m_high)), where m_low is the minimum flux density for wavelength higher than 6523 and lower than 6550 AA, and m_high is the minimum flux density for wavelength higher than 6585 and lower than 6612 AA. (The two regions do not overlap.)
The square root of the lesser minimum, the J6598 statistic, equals 2.21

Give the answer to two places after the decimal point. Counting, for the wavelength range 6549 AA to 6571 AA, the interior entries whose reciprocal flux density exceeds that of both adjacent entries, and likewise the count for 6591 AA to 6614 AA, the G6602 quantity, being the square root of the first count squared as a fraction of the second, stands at 0.41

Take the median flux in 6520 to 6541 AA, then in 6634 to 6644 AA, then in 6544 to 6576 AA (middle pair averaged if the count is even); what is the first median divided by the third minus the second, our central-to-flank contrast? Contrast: 1.7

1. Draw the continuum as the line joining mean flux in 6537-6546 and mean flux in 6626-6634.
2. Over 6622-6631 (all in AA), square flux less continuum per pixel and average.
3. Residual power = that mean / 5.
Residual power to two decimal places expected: 0.02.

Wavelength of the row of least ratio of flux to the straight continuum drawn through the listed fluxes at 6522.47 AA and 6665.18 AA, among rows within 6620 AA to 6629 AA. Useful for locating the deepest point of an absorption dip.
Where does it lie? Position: 6625.40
